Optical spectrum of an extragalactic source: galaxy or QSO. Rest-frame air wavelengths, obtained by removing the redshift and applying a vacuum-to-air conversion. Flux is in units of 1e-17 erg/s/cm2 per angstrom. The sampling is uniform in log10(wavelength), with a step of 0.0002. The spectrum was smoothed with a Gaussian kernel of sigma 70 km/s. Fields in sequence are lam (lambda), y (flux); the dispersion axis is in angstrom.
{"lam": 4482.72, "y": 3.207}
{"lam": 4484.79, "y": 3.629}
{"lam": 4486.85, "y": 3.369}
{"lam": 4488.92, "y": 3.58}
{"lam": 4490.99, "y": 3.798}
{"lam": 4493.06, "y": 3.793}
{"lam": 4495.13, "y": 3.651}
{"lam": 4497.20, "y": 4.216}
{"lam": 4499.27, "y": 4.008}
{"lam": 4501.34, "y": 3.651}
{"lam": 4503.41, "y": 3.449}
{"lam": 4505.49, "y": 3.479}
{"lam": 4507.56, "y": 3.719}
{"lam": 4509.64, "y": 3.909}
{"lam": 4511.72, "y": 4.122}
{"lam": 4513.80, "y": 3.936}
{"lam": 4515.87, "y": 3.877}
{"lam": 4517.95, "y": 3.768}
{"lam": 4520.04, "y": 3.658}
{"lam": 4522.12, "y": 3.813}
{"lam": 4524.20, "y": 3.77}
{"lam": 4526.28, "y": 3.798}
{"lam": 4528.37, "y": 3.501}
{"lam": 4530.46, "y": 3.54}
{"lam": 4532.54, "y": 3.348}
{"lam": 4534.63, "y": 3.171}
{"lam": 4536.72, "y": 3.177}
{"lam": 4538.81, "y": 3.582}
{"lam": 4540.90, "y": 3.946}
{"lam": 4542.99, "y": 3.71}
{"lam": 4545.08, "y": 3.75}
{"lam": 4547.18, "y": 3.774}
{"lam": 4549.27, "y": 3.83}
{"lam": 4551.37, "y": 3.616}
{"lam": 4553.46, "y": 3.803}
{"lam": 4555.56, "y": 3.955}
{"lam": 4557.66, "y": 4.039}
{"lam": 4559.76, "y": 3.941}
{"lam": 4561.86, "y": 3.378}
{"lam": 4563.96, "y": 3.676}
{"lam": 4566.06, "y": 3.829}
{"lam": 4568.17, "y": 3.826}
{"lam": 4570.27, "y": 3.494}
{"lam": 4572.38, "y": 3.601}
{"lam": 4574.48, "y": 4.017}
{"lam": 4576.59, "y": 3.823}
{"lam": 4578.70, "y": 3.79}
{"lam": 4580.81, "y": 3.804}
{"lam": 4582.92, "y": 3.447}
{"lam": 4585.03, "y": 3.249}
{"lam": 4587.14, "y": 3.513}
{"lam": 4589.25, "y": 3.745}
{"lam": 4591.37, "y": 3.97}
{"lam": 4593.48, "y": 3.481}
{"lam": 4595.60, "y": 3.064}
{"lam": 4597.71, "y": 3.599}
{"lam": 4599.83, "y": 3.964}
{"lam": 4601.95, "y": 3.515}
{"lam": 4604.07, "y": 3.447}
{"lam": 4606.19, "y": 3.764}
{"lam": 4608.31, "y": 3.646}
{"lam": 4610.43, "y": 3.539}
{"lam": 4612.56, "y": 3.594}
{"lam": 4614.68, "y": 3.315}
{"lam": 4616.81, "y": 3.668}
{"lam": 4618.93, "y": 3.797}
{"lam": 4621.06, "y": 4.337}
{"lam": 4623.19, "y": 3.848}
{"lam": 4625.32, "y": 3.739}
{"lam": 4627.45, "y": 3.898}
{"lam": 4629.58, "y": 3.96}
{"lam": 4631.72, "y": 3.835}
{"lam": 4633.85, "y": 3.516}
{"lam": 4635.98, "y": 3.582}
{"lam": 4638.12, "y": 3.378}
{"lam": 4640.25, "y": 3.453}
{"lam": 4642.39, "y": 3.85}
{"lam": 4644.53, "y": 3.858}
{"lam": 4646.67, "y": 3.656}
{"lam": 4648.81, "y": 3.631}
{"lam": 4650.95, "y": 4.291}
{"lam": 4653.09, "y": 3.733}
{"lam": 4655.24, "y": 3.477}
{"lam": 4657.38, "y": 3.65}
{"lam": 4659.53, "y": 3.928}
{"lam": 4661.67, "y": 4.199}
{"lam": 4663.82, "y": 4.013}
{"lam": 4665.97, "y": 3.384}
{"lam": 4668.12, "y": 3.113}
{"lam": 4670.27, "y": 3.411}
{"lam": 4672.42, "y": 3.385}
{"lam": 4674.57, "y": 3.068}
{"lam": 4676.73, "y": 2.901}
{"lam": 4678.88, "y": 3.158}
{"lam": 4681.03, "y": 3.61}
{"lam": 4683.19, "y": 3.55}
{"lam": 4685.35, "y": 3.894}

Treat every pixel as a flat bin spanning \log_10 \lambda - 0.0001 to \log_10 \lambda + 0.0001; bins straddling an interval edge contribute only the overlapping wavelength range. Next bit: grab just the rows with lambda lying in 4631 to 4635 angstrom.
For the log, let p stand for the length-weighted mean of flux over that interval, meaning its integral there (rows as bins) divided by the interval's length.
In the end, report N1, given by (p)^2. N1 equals 13.4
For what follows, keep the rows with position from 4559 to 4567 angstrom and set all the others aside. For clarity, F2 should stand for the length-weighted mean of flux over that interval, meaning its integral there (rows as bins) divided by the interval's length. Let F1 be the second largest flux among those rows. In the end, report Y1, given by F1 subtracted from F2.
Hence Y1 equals -0.13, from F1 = 3.829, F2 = 3.70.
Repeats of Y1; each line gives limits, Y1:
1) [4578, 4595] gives -0.20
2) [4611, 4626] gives -0.10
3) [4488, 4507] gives -0.27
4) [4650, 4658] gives 0.05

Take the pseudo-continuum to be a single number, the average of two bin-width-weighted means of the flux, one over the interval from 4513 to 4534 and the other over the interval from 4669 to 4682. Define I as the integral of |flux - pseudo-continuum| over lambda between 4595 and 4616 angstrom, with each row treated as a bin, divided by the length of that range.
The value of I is 0.19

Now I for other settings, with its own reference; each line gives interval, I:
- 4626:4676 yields 0.29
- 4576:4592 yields 0.25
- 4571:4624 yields 0.26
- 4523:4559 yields 0.28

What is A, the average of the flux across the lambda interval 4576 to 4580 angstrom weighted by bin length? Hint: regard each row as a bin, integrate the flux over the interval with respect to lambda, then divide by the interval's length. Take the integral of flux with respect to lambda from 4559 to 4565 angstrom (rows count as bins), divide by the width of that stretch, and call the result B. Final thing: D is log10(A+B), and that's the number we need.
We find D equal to 0.872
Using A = 3.8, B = 3.65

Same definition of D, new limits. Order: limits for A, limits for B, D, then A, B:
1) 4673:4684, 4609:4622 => 0.842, 3.3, 3.70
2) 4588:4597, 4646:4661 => 0.866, 3.6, 3.78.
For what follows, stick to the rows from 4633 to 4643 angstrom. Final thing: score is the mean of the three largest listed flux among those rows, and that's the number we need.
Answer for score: 3.65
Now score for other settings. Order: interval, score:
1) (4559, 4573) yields 3.87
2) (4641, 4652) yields 4.00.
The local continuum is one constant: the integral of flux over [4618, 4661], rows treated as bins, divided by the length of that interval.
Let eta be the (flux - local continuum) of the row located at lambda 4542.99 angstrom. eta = -0.1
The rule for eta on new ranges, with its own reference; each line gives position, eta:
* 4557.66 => 0.3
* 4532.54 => -0.4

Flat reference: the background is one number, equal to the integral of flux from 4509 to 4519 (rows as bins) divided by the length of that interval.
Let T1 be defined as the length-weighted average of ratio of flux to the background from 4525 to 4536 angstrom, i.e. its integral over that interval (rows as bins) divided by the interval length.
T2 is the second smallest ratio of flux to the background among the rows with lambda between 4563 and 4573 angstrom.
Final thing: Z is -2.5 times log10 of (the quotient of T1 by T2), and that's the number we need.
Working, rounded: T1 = 0.88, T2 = 0.918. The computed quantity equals 0.041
